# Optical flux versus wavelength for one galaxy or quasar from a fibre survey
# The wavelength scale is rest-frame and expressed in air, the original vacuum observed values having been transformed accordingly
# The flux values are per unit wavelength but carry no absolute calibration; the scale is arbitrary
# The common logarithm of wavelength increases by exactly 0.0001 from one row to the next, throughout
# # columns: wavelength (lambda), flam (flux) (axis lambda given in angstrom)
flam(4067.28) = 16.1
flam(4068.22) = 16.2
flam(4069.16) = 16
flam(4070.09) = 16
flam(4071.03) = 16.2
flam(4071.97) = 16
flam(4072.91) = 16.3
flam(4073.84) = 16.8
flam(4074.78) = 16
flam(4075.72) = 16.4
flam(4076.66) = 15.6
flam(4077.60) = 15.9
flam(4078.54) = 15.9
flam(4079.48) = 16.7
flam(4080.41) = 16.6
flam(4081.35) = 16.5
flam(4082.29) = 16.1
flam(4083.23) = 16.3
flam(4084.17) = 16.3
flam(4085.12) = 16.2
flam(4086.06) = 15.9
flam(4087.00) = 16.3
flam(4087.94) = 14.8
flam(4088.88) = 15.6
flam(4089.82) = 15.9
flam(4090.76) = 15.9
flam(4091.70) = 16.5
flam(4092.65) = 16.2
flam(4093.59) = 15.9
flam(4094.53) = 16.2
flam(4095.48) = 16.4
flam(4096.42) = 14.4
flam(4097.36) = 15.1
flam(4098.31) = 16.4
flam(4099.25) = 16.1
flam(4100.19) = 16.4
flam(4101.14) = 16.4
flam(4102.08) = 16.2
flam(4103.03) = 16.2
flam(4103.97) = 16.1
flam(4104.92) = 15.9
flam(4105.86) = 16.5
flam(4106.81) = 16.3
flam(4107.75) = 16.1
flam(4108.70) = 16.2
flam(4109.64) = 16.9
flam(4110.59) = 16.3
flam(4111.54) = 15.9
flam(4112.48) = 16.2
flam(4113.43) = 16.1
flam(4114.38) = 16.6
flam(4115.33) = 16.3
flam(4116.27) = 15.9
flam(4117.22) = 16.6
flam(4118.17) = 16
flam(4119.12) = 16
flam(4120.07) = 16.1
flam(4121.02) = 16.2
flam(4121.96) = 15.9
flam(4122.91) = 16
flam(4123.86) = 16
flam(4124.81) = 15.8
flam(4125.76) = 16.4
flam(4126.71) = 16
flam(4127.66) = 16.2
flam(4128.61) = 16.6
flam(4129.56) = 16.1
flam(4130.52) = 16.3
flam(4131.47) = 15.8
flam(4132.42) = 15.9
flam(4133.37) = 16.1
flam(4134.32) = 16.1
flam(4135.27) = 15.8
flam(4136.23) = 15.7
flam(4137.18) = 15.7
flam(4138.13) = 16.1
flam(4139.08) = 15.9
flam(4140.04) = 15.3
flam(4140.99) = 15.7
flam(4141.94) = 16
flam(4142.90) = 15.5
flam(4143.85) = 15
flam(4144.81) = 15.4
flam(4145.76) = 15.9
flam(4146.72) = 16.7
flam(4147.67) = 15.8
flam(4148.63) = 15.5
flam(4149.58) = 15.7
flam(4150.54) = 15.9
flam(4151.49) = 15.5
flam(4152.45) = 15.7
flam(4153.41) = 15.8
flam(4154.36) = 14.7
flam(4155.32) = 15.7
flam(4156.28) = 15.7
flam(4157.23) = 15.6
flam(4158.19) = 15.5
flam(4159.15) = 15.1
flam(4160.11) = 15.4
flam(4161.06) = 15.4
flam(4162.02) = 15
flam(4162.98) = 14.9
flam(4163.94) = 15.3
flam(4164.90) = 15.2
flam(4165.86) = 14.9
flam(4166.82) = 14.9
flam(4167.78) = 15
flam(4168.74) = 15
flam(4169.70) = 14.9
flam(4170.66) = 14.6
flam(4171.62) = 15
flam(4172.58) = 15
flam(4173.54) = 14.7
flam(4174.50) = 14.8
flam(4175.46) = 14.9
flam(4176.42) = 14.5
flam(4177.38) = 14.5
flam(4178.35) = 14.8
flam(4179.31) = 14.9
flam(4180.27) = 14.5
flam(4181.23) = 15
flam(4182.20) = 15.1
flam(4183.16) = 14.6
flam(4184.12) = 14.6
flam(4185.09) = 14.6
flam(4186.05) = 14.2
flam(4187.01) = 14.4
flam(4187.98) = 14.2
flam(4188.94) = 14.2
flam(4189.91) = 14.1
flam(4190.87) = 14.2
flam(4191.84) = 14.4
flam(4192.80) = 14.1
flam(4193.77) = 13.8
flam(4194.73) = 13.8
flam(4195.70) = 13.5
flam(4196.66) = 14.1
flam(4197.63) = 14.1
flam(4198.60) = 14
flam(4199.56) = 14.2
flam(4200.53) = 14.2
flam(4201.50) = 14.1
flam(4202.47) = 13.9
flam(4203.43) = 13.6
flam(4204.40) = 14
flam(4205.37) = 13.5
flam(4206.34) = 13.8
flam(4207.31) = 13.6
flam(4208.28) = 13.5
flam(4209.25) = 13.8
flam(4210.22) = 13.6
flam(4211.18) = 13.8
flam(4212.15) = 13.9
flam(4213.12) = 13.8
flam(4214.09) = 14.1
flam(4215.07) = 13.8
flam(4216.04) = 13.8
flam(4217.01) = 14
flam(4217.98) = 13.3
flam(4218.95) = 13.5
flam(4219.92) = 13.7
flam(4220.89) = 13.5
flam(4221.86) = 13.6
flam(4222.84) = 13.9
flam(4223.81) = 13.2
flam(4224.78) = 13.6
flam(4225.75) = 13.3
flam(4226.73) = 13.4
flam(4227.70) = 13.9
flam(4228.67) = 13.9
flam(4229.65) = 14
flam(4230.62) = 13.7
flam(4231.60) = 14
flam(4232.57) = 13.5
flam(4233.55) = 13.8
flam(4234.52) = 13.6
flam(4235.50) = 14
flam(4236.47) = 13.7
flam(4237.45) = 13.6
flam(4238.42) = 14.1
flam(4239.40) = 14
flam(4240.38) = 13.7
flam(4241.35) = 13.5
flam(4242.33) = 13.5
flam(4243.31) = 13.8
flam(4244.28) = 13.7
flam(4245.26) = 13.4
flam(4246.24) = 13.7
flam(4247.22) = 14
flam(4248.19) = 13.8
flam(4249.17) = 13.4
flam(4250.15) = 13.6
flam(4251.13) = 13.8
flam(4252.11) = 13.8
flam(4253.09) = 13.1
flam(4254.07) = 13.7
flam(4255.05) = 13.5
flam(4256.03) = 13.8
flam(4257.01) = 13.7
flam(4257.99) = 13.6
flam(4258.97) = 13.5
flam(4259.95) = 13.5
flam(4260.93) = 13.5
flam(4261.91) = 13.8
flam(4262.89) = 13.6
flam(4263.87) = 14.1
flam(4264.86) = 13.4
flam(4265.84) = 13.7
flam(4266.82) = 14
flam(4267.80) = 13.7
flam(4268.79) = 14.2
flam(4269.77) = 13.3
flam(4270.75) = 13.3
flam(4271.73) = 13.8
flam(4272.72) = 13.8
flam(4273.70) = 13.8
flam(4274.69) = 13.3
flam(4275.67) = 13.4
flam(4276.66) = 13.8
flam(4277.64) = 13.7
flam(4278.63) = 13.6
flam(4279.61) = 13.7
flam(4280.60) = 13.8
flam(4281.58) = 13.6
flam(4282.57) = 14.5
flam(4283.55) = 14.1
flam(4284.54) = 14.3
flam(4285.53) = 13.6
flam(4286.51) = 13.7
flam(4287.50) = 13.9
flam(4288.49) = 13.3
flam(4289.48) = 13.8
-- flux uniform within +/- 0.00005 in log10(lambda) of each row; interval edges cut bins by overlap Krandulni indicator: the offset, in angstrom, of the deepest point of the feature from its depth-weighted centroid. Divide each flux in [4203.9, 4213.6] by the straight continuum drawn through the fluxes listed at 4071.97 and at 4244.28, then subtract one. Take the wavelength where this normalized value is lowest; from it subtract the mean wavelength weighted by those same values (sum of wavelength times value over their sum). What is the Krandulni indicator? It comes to -3.0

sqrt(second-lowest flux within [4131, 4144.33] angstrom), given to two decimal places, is 3.91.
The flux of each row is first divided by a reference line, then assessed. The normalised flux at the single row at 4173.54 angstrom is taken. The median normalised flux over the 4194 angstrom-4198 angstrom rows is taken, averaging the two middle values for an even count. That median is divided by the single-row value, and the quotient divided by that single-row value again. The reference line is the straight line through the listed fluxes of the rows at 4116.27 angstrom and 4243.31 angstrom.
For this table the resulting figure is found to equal 0.990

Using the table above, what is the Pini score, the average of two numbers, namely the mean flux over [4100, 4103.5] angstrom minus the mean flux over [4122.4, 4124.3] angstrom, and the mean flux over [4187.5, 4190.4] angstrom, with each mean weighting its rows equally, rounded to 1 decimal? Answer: 7.2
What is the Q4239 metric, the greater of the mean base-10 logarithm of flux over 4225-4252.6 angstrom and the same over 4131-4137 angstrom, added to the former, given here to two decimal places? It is 2.34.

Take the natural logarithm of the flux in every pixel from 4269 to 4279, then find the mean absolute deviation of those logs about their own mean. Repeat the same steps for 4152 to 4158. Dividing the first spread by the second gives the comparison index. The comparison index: 0.82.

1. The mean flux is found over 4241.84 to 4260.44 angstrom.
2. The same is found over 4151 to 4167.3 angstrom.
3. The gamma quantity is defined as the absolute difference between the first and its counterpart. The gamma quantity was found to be 1.69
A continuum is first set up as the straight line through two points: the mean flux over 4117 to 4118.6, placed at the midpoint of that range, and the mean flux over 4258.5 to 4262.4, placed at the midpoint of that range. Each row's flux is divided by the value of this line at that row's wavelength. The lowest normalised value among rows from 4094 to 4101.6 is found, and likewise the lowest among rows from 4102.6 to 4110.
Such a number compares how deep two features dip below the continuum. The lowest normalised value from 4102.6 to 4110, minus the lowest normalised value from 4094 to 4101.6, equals 0.10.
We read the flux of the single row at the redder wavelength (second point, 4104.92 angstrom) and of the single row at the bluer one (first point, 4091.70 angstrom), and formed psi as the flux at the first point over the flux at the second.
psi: 1.04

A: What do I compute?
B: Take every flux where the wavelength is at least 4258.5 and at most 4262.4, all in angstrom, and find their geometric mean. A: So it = 13.6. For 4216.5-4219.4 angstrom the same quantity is 13.6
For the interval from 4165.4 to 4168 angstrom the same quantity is 14.9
